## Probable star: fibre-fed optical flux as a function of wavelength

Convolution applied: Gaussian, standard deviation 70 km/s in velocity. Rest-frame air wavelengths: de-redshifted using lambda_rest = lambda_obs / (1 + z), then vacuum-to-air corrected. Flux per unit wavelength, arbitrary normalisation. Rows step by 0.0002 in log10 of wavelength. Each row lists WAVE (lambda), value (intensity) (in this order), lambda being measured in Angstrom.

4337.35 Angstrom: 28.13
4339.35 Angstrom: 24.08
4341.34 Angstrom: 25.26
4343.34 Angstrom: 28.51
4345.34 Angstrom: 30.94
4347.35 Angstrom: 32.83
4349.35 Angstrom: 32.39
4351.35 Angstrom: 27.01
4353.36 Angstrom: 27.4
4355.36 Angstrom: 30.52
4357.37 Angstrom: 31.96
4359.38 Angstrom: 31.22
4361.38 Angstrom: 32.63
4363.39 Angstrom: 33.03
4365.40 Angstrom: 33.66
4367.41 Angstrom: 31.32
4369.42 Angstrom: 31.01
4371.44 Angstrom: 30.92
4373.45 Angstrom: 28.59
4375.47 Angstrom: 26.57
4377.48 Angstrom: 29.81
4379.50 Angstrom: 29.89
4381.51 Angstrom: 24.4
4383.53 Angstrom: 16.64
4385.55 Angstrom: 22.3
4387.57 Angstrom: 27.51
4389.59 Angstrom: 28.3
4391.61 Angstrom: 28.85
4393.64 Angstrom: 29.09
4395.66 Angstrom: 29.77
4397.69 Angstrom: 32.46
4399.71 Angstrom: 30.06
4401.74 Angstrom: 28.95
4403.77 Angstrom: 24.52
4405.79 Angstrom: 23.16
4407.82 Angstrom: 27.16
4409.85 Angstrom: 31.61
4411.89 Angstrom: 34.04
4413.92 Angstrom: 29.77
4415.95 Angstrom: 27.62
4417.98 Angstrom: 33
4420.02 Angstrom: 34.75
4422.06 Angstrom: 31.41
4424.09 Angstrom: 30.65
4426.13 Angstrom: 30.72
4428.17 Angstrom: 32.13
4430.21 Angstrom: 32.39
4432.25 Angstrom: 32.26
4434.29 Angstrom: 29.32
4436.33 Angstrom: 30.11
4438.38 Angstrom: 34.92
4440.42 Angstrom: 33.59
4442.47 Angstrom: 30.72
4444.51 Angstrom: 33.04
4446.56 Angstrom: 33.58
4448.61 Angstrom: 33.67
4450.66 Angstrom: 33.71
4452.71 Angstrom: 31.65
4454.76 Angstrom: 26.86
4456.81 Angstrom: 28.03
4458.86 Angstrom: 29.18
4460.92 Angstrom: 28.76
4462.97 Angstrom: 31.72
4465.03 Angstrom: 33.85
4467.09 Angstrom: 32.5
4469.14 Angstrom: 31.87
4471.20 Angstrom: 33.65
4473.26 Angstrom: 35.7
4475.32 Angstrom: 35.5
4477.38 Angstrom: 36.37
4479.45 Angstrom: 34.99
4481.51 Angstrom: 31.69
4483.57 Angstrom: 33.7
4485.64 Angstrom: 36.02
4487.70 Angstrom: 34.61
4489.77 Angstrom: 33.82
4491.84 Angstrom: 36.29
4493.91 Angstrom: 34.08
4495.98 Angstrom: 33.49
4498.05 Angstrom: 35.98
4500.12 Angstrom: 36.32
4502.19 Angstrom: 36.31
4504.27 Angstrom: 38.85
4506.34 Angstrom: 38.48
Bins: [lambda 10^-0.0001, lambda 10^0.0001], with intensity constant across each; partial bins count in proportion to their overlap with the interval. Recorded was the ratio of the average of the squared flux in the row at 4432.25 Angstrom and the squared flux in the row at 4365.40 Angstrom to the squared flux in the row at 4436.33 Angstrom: 1.2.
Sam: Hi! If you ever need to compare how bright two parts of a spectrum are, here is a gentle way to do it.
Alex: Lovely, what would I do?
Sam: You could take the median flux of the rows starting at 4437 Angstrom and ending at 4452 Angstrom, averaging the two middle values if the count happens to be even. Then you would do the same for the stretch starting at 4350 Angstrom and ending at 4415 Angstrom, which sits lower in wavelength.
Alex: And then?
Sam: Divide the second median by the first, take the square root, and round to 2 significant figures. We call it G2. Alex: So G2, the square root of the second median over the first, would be 0.94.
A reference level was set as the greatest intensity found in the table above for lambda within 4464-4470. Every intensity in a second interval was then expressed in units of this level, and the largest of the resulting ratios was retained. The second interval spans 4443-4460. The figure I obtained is 1.00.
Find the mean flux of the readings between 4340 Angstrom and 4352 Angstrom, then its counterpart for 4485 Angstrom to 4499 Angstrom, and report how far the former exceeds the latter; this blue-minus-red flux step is -5.4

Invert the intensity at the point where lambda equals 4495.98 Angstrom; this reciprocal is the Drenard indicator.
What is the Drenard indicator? 0.030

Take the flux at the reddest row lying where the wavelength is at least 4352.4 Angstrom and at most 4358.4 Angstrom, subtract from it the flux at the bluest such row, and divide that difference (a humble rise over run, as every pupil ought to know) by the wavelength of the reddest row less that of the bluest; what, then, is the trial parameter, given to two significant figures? 1.1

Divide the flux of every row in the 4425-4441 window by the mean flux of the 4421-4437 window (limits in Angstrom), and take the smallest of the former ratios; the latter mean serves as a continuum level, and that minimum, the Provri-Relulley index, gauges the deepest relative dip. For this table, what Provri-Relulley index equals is 0.94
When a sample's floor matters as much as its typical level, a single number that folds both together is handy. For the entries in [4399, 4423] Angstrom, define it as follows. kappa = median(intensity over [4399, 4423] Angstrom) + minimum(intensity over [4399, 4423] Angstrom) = 53.1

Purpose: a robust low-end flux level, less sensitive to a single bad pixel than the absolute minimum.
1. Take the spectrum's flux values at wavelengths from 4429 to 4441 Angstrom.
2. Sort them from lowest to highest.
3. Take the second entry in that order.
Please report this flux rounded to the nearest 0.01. 30.11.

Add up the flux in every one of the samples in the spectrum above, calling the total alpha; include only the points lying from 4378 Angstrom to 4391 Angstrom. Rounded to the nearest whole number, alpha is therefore 149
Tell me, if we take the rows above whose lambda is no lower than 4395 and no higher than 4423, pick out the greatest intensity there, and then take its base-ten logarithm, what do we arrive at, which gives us 1.54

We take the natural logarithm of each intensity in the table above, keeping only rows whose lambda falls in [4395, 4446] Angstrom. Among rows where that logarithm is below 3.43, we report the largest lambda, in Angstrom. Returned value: 4442.47 Angstrom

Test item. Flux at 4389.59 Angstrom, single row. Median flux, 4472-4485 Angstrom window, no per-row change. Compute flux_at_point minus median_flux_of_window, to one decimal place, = -6.9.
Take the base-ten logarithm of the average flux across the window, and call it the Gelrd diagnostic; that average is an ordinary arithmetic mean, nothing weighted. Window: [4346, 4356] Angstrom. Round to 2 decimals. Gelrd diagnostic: 1.48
